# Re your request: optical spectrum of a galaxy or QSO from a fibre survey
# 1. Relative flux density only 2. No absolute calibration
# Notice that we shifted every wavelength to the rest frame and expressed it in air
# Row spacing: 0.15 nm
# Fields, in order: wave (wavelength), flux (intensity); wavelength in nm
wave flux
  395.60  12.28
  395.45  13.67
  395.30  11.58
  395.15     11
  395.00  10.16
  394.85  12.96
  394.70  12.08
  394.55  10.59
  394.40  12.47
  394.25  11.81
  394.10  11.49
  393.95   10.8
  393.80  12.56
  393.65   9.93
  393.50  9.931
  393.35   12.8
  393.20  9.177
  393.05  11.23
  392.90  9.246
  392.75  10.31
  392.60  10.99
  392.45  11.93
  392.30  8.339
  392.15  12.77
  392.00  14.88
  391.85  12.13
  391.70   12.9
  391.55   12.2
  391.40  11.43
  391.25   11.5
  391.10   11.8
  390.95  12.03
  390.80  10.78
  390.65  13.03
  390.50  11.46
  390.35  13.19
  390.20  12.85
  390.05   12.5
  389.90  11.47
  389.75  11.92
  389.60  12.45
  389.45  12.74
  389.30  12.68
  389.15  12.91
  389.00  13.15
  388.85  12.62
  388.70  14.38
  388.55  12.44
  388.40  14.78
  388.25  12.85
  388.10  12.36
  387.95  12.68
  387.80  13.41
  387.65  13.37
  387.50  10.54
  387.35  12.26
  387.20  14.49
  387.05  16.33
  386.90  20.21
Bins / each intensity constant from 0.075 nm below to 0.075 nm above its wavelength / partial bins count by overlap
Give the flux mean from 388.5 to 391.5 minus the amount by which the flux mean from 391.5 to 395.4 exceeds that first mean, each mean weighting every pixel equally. 13.3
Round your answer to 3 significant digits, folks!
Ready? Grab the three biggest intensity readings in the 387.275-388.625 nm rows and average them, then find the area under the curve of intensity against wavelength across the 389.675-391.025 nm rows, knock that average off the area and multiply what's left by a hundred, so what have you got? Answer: 253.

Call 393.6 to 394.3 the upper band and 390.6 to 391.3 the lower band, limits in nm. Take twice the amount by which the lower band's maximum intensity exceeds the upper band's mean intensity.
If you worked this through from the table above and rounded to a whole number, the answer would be 3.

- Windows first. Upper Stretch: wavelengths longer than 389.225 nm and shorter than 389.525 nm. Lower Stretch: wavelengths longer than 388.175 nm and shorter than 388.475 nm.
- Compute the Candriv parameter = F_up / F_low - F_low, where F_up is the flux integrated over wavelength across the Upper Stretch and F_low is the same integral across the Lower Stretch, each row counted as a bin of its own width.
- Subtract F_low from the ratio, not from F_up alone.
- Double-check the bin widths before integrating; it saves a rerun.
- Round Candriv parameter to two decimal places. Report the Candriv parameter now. -3.22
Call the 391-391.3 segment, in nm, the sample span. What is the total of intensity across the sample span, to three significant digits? 23.3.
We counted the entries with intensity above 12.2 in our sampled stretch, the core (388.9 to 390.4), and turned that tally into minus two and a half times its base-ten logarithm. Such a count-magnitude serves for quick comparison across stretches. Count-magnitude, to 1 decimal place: -2.3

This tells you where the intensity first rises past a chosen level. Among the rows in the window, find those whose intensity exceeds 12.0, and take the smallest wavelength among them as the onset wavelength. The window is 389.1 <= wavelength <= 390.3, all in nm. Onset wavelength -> 389.15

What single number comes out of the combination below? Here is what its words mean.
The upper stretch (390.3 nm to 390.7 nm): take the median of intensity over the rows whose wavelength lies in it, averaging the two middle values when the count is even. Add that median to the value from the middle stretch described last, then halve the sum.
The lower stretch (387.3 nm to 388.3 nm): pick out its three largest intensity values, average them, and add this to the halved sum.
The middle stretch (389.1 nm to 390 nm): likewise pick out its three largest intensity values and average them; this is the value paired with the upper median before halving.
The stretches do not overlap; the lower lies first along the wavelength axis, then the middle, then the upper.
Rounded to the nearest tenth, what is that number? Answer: 26.1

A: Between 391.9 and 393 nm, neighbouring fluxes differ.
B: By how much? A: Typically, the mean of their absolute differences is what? 2.1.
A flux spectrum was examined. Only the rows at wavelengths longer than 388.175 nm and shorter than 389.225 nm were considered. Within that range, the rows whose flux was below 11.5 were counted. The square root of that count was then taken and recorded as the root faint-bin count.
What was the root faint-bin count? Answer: 0.0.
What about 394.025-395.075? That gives 1.7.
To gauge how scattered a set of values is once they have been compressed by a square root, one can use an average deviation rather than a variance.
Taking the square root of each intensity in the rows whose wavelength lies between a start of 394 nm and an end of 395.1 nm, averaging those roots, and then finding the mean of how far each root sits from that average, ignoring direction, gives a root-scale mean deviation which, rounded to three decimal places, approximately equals 0.114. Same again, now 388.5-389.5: 0.061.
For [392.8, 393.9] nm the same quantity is 0.195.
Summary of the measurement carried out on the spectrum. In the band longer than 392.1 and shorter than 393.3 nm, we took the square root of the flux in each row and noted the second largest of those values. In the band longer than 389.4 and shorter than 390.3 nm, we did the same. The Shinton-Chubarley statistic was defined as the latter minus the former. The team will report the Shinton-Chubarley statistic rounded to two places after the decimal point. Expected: 0.12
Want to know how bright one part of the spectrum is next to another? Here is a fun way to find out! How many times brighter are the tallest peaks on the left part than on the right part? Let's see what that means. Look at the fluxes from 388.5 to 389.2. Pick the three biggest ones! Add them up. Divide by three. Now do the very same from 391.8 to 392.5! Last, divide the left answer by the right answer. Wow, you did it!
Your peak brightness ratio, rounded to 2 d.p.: 1.02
